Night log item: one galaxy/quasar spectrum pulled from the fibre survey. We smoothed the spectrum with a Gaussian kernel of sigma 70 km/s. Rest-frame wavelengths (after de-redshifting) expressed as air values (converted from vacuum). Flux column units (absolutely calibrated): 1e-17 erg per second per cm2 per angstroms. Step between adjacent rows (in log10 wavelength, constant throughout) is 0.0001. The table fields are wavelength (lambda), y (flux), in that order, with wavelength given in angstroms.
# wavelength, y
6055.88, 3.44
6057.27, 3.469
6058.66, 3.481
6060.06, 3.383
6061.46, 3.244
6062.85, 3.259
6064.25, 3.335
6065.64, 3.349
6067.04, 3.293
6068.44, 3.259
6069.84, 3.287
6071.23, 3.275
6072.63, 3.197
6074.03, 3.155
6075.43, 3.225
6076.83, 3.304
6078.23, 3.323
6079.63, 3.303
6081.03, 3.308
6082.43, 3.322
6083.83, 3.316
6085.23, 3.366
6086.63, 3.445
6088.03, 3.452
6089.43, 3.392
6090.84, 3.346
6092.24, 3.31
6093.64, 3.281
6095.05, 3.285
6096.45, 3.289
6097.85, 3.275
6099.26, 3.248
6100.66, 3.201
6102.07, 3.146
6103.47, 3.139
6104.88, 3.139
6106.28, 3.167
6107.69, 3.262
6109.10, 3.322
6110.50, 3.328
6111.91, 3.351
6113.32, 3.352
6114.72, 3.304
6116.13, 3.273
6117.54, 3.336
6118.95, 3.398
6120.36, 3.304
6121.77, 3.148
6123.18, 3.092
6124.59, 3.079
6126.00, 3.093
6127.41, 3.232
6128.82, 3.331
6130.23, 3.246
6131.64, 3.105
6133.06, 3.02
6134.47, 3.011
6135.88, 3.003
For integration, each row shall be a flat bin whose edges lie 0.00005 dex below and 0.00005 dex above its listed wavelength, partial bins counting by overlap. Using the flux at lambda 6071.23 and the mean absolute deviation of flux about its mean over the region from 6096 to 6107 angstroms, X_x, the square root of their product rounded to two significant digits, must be 0.42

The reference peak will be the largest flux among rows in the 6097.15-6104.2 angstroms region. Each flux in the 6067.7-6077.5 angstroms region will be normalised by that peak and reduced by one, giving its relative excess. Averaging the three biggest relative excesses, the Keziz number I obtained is 0.00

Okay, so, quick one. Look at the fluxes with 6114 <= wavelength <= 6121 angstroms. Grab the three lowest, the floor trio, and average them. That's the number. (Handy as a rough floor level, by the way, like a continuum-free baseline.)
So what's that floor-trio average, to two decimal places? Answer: 3.29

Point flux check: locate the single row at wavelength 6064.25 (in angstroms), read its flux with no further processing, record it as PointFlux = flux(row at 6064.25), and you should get 3.335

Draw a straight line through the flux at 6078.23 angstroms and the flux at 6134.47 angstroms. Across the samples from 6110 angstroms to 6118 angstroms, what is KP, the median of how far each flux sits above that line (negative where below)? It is 0.20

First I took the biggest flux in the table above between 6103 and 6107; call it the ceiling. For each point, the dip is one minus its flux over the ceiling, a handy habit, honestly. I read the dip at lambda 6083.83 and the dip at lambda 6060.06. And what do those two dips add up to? -0.12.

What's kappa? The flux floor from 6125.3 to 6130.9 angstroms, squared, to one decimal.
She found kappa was 9.6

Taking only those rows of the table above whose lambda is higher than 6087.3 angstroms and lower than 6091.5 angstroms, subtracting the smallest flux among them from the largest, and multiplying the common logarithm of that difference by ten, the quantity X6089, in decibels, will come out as -10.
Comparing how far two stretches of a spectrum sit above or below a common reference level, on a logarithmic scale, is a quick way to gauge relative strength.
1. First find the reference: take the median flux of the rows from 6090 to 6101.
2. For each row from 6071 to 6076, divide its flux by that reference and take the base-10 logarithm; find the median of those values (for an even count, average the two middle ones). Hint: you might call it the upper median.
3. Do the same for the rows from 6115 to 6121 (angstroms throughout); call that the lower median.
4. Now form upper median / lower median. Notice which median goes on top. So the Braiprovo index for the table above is -2.0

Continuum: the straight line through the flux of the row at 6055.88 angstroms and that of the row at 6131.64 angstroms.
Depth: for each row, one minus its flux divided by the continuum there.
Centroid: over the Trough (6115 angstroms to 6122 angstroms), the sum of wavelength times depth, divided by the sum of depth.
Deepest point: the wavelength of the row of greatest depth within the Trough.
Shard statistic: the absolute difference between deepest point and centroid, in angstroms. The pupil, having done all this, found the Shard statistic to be 3.3 angstroms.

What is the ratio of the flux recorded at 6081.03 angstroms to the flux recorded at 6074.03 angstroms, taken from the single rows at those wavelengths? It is 1.05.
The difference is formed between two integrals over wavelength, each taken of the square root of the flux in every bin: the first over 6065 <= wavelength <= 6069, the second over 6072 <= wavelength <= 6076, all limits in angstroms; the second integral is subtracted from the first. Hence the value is 0.1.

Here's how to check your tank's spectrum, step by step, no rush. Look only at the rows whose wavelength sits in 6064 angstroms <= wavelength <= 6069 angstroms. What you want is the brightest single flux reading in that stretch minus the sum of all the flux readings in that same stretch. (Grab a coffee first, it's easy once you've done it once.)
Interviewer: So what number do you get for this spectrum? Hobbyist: -9.9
